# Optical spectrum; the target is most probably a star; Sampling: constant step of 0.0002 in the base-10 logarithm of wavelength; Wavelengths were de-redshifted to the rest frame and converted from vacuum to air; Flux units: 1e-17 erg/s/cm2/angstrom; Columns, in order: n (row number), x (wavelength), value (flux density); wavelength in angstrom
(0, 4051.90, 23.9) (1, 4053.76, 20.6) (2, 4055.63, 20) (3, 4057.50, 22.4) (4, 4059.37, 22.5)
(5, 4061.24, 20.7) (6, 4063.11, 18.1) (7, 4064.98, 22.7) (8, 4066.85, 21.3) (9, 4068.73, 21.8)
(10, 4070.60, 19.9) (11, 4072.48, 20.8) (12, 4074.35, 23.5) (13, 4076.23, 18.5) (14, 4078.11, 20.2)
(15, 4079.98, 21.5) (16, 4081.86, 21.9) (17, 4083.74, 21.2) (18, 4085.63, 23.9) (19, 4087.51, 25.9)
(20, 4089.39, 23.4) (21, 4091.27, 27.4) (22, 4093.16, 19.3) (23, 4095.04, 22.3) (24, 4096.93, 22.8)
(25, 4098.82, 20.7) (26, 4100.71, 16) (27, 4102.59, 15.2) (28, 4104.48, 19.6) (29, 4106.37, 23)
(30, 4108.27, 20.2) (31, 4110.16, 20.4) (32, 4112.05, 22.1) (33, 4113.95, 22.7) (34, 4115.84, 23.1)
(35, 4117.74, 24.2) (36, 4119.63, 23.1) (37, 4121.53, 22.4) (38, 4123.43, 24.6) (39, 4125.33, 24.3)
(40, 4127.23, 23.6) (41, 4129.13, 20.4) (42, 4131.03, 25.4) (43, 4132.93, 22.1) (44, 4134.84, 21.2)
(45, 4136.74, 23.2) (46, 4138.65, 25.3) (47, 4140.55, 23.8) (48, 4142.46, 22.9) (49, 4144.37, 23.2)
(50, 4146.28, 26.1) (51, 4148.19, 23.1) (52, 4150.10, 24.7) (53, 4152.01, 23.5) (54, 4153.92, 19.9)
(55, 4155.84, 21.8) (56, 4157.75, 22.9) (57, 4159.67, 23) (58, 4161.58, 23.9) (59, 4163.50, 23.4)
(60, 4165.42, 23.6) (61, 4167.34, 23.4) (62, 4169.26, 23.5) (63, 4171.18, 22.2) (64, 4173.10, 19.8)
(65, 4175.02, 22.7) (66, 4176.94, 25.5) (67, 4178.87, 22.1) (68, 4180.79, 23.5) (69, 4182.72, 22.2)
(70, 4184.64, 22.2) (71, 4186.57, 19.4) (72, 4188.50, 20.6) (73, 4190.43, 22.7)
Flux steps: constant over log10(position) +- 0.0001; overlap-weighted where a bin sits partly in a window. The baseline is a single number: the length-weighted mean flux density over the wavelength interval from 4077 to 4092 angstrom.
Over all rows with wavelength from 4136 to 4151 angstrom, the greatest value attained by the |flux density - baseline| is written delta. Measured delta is 3.0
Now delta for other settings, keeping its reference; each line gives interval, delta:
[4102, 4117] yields 7.9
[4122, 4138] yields 2.7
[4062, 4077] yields 5.0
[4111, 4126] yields 1.5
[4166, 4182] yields 3.3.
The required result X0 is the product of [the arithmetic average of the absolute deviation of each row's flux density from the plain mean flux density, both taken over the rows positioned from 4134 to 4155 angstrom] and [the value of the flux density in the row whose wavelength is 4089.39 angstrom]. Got 28.2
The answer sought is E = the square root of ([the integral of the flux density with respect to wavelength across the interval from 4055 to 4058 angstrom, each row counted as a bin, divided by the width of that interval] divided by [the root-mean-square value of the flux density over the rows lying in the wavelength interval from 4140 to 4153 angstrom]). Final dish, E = 0.94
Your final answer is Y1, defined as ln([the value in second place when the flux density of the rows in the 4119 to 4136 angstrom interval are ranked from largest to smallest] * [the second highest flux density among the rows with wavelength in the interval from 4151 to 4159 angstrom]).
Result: 6.33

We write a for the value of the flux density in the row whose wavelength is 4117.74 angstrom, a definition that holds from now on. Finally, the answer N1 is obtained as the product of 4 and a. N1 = 97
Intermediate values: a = 24.2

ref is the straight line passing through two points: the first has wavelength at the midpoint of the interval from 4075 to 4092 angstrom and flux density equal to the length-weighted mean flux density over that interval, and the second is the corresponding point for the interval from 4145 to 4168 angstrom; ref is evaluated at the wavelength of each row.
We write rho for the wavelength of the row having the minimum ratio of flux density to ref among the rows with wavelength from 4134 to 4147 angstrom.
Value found 4134.84 angstrom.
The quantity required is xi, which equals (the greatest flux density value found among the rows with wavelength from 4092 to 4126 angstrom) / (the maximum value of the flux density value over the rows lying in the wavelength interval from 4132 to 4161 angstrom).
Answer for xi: 0.943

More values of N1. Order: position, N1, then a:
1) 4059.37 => 90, 22.5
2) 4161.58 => 96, 23.9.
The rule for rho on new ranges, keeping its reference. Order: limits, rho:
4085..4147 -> 4102.59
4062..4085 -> 4063.11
